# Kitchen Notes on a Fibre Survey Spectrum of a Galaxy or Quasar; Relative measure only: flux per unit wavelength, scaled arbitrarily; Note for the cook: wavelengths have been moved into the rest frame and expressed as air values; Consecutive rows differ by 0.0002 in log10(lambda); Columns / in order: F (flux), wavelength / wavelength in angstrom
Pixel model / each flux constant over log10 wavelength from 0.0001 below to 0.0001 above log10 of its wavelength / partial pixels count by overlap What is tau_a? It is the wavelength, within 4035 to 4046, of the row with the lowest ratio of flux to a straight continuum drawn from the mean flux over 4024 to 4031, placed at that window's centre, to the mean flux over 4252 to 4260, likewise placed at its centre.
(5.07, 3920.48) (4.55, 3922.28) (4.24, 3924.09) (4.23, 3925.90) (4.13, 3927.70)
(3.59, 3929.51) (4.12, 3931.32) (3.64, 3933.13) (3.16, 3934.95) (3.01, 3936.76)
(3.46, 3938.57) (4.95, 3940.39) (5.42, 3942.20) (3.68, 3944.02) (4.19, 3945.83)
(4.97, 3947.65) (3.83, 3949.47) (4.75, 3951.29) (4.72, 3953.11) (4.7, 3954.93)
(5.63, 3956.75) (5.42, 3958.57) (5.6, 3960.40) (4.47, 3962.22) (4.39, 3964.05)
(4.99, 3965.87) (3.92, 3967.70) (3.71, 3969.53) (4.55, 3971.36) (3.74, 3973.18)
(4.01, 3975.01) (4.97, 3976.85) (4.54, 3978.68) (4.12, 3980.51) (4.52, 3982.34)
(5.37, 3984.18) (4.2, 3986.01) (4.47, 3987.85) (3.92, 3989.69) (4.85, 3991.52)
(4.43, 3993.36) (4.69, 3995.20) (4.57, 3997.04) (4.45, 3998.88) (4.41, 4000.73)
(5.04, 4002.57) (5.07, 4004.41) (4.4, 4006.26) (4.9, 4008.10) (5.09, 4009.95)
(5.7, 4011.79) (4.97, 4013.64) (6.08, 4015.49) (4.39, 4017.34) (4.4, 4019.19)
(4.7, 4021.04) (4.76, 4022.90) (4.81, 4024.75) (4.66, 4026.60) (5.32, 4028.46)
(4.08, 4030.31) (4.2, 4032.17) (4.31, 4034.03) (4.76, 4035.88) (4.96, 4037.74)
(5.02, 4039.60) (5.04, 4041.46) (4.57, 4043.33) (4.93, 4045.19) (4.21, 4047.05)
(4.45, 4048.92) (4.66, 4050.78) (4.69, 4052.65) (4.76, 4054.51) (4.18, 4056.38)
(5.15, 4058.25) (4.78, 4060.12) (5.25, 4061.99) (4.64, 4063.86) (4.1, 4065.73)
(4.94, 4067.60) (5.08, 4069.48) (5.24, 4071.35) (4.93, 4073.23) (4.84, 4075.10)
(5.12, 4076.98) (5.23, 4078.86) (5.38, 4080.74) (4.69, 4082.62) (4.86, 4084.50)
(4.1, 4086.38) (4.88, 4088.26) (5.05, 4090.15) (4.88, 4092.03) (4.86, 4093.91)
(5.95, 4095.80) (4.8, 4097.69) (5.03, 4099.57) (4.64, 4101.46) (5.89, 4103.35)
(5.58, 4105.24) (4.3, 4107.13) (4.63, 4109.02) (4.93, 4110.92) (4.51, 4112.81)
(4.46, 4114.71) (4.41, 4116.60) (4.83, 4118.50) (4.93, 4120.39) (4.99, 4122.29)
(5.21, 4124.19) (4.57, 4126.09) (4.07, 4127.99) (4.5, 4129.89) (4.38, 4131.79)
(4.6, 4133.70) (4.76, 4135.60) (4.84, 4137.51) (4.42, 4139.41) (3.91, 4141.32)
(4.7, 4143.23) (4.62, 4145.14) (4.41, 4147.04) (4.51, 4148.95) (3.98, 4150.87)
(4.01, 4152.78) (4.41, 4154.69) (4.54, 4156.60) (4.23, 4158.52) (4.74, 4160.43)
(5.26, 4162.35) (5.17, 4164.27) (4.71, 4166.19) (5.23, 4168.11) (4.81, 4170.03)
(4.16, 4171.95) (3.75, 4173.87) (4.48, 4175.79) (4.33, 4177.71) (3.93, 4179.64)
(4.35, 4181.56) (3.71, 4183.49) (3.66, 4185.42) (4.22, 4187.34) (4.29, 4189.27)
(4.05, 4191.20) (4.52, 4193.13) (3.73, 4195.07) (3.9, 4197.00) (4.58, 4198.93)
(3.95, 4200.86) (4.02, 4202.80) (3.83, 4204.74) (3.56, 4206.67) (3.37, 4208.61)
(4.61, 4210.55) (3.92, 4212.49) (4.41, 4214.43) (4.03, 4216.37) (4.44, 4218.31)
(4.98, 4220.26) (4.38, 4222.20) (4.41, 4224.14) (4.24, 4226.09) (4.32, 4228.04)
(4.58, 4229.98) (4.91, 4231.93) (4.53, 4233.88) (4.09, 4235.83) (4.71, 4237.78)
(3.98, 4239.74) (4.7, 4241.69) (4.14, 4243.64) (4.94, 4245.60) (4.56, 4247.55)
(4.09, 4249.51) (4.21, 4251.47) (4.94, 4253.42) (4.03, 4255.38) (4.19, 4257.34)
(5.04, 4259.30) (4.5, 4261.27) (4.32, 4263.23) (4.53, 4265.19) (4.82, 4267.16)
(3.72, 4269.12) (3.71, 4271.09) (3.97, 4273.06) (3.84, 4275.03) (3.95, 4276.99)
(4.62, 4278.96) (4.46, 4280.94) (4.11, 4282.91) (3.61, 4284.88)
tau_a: 4043.33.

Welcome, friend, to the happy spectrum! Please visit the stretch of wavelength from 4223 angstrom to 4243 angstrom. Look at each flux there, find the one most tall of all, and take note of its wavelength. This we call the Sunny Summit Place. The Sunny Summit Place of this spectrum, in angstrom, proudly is 4231.93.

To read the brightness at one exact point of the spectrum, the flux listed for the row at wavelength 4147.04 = 4.41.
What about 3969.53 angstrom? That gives 3.71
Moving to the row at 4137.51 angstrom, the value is 4.84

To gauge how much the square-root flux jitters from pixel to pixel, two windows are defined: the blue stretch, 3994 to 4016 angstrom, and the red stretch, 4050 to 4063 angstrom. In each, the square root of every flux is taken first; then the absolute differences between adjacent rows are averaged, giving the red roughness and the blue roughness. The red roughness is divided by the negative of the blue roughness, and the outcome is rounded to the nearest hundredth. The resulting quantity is -1.00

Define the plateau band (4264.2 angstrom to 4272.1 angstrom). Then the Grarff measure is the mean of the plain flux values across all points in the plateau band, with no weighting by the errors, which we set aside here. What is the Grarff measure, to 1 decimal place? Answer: 4.2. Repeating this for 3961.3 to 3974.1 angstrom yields 4.3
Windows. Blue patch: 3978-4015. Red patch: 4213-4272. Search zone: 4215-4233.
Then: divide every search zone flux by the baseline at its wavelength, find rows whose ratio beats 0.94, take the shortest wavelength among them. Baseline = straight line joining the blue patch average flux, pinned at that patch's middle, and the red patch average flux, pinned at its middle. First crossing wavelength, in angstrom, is 4218.31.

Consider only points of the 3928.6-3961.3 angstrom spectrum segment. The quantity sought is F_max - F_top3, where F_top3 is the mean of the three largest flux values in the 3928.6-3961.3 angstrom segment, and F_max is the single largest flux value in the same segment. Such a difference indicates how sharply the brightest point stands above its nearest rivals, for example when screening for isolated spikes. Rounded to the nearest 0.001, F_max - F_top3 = 0.080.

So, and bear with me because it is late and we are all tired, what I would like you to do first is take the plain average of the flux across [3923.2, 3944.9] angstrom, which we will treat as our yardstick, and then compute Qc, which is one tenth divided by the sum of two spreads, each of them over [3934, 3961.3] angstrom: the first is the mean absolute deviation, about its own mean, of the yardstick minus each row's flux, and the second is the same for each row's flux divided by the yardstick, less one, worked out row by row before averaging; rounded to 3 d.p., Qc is 0.106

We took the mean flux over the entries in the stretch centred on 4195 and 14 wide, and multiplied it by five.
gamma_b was 20.7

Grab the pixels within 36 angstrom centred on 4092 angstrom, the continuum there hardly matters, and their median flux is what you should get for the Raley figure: 4.9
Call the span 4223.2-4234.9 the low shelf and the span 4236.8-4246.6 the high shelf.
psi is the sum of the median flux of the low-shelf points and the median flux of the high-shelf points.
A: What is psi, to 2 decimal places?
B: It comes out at 9.17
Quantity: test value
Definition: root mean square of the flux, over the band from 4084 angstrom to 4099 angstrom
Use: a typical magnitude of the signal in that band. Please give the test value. 4.9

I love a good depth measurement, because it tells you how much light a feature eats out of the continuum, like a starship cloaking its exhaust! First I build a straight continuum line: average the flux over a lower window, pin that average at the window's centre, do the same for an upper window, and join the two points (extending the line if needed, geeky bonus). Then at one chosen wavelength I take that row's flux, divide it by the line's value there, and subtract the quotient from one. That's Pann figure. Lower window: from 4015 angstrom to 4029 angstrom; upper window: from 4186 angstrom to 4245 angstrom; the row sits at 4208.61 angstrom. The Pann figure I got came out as 0.21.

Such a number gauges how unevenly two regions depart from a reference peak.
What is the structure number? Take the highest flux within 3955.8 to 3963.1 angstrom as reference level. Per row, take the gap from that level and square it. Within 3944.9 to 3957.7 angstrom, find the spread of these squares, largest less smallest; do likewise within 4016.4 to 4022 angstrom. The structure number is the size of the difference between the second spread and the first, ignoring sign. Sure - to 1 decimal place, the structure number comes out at 2.6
